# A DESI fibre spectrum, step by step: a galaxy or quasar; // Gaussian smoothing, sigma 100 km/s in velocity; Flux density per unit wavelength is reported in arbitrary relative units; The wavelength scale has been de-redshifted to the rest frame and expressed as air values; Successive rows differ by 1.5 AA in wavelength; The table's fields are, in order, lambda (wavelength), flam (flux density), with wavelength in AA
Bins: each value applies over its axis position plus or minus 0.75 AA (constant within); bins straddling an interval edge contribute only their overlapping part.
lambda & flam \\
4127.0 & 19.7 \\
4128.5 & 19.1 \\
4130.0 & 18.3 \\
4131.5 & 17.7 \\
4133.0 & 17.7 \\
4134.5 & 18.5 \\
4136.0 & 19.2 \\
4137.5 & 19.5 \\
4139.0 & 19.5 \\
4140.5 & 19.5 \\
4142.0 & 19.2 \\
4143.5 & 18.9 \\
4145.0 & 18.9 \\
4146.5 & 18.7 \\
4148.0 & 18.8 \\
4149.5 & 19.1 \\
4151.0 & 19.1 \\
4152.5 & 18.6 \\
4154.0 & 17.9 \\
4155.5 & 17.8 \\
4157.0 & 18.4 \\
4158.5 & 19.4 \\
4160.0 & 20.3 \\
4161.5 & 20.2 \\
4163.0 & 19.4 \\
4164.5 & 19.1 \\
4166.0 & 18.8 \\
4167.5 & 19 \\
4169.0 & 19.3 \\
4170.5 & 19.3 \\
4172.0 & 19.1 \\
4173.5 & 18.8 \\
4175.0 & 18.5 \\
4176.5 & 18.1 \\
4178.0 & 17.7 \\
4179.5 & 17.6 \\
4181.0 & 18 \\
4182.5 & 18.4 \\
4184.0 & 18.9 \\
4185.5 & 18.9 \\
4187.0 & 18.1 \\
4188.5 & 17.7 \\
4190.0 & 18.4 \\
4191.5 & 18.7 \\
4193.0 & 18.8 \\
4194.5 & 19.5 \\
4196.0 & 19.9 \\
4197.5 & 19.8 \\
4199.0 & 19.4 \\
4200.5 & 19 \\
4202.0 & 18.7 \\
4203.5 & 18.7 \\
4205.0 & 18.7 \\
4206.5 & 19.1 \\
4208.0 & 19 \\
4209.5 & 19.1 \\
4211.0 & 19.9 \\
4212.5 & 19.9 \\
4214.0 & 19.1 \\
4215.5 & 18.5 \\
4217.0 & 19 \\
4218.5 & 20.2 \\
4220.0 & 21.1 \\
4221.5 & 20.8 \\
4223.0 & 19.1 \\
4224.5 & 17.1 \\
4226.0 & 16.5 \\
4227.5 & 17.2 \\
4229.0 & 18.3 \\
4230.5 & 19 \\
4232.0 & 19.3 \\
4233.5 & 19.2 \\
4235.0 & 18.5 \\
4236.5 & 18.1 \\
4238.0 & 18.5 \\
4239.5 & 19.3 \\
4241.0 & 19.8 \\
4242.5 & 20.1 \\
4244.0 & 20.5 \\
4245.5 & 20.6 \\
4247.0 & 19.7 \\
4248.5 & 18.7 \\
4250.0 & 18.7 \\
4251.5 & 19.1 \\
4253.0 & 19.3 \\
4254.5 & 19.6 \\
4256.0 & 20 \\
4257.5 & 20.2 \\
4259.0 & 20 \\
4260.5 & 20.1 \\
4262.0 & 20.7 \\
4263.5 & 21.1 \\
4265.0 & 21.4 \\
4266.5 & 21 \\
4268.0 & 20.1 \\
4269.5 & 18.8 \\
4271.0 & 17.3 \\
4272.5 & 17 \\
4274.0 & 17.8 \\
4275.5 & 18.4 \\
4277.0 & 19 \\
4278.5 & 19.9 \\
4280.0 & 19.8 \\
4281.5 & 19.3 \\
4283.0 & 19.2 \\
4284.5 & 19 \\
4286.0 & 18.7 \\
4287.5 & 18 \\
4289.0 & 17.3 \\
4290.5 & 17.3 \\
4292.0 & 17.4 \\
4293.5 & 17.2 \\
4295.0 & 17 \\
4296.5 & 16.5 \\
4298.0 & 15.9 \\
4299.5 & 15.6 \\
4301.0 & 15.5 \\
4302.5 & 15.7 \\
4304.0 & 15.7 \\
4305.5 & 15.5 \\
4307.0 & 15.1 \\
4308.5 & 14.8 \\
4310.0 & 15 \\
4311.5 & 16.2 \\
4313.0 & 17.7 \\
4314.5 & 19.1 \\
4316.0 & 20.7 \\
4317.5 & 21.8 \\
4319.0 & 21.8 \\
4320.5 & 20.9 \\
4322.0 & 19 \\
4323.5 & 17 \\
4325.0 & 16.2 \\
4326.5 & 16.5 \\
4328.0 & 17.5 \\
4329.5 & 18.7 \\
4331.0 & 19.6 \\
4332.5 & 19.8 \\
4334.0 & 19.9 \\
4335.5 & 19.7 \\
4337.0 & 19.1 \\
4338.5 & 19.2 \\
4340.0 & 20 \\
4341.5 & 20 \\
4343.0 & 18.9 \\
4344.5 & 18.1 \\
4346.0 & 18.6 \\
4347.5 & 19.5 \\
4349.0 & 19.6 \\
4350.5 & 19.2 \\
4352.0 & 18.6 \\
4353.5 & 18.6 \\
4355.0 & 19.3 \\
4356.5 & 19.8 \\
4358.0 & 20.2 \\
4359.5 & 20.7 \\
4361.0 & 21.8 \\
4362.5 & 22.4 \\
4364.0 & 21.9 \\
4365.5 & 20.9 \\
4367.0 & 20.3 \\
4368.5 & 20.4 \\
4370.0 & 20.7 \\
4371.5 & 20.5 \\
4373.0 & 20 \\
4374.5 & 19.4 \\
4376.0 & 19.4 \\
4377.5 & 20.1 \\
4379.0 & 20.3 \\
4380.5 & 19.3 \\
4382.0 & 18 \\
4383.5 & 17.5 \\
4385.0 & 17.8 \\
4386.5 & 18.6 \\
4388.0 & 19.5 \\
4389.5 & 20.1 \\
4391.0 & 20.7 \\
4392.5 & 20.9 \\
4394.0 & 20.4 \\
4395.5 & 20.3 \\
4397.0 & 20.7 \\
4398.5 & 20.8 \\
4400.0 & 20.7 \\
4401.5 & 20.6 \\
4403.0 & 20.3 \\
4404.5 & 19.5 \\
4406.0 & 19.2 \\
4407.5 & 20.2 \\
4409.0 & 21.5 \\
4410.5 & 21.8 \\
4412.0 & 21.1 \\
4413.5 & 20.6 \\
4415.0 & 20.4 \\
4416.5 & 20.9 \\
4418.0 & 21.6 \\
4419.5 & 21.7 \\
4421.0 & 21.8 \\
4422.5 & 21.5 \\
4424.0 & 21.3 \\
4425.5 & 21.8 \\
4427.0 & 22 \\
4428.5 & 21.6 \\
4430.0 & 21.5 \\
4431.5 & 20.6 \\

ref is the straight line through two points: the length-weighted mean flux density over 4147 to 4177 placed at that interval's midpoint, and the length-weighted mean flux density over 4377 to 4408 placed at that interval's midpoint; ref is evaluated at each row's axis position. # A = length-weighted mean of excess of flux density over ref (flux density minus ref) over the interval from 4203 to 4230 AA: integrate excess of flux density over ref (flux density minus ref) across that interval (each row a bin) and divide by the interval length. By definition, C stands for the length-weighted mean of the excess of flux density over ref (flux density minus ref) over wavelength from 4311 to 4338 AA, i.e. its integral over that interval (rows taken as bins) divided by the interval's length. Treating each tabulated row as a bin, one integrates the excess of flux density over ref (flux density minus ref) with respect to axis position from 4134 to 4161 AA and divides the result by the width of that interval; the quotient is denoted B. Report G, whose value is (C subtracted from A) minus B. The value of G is 0.3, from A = -0.2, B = 0.1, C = -0.6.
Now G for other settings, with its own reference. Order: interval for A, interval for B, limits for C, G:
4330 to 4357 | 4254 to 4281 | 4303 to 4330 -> 1.3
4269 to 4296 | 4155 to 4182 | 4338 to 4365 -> -1.2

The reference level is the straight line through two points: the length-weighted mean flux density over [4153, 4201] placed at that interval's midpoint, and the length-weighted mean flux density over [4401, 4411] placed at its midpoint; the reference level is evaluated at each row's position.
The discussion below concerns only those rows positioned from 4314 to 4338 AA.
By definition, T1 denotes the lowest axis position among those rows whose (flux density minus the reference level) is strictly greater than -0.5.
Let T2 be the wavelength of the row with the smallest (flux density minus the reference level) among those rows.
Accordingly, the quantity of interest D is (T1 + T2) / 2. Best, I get 4320.5 AA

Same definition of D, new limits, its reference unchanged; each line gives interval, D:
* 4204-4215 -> 4205.0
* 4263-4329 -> 4286.0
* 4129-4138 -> 4131.5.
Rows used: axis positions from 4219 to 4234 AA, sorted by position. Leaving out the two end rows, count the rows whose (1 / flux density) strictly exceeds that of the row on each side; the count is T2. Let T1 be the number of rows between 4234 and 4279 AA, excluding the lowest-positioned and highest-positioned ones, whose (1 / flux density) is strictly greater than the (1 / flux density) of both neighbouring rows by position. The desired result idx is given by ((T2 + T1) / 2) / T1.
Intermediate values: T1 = 3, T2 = 1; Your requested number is 0.7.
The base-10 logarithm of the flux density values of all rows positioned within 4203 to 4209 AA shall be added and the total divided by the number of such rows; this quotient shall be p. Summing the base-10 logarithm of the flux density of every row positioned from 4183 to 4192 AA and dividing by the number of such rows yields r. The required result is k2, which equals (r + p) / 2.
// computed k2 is 1.27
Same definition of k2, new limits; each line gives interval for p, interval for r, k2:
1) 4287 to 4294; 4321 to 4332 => 1.25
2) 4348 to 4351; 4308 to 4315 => 1.25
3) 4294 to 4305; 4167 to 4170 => 1.24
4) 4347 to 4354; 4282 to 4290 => 1.27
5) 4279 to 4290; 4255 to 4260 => 1.29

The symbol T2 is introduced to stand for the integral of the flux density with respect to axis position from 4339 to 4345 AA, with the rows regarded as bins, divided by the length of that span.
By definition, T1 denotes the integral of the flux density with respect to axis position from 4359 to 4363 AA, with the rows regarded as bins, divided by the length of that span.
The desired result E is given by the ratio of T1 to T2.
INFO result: 1.12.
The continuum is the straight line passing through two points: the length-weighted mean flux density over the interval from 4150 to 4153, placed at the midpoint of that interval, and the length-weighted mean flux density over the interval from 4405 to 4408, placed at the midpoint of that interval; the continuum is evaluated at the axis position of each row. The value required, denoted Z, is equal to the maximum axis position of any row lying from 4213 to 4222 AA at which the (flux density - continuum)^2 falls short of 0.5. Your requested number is 4217.0 AA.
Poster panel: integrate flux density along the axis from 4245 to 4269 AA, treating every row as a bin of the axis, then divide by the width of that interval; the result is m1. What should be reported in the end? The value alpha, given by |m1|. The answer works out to 20.0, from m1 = 20.0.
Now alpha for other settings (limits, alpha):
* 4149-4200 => 18.8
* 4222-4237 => 18.3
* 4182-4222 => 19.2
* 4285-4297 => 17.5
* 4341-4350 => 19.1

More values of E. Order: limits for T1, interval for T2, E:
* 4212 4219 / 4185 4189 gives 1.06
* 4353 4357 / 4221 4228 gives 1.06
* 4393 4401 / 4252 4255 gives 1.06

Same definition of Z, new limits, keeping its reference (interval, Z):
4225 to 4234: 4233.5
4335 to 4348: 4347.5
